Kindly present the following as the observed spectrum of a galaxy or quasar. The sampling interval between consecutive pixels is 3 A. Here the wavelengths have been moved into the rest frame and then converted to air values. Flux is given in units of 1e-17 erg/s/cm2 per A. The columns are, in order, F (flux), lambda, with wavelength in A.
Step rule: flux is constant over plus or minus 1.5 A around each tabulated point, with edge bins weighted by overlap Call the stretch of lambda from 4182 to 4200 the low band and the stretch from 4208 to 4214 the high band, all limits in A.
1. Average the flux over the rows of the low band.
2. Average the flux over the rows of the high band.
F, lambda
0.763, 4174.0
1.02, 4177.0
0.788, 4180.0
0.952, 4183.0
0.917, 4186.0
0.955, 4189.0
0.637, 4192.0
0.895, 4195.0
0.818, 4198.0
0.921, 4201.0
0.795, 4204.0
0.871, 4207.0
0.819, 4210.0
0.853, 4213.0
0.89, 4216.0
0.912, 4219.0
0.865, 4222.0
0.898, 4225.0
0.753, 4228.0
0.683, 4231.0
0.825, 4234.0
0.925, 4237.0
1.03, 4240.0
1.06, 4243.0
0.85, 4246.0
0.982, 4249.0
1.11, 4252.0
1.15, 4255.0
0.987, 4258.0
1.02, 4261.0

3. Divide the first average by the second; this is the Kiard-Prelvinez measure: 1.03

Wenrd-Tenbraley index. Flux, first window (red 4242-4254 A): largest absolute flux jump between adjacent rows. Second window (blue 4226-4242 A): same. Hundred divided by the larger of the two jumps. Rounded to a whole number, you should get 476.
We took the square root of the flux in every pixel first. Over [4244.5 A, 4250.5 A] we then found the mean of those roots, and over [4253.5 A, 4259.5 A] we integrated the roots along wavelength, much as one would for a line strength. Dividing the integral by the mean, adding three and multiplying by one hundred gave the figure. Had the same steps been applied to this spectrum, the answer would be 948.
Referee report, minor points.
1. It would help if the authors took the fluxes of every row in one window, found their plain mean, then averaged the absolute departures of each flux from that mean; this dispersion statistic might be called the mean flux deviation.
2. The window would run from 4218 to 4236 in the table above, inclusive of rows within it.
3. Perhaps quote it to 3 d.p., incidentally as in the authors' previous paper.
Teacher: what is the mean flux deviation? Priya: 0.070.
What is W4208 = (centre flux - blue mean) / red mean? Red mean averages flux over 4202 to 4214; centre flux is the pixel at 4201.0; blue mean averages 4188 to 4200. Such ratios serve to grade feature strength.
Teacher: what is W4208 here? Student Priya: 0.11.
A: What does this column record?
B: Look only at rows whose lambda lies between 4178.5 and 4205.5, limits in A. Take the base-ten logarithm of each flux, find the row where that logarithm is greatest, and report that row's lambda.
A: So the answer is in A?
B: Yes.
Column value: 4189.0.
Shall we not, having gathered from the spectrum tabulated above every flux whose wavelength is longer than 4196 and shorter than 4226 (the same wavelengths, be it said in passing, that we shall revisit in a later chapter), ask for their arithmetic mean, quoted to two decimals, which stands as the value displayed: 0.86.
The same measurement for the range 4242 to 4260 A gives 1.02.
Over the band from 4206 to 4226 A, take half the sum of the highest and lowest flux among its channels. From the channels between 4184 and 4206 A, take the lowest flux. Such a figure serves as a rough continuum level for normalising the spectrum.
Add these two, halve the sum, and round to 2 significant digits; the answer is 0.75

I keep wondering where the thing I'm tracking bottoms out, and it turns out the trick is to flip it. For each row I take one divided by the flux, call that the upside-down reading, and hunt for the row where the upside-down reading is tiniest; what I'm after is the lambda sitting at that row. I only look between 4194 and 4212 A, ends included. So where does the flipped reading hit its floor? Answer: 4201.0 A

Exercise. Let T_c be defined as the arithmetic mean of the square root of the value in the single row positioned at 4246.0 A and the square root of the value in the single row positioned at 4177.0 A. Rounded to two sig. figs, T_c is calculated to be 0.97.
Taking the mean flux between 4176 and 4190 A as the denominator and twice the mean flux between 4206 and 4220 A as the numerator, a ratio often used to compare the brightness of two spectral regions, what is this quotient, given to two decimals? 1.88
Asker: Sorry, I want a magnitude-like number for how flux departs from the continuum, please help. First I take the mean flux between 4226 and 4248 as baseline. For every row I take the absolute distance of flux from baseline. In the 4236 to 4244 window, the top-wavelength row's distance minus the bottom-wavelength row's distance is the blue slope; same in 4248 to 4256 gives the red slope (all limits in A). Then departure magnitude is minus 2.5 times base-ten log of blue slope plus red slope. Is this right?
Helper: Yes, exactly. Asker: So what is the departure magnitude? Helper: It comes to 1.3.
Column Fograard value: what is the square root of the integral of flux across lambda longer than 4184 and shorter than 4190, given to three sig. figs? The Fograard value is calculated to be 2.37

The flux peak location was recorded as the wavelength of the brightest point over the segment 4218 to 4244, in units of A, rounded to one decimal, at 4243.0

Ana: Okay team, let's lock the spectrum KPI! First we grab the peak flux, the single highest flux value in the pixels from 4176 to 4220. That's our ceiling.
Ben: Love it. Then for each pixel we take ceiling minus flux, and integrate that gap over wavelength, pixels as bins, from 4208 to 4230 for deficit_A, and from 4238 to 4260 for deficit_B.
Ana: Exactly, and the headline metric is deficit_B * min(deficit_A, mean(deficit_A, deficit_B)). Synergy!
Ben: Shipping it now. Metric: -0.1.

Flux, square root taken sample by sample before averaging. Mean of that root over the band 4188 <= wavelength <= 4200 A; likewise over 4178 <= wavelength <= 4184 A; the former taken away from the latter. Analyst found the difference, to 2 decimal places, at 0.03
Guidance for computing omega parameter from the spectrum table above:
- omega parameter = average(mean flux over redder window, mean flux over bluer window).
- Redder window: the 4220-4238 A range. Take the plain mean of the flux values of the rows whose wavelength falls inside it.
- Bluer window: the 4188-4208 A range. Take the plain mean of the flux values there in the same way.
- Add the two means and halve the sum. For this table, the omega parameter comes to 0.83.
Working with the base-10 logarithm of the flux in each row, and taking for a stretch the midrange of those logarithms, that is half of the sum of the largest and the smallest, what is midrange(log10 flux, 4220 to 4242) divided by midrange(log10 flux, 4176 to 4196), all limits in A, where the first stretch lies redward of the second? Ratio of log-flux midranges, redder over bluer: 0.8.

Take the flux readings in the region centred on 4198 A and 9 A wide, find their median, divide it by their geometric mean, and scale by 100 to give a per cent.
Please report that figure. 102.1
